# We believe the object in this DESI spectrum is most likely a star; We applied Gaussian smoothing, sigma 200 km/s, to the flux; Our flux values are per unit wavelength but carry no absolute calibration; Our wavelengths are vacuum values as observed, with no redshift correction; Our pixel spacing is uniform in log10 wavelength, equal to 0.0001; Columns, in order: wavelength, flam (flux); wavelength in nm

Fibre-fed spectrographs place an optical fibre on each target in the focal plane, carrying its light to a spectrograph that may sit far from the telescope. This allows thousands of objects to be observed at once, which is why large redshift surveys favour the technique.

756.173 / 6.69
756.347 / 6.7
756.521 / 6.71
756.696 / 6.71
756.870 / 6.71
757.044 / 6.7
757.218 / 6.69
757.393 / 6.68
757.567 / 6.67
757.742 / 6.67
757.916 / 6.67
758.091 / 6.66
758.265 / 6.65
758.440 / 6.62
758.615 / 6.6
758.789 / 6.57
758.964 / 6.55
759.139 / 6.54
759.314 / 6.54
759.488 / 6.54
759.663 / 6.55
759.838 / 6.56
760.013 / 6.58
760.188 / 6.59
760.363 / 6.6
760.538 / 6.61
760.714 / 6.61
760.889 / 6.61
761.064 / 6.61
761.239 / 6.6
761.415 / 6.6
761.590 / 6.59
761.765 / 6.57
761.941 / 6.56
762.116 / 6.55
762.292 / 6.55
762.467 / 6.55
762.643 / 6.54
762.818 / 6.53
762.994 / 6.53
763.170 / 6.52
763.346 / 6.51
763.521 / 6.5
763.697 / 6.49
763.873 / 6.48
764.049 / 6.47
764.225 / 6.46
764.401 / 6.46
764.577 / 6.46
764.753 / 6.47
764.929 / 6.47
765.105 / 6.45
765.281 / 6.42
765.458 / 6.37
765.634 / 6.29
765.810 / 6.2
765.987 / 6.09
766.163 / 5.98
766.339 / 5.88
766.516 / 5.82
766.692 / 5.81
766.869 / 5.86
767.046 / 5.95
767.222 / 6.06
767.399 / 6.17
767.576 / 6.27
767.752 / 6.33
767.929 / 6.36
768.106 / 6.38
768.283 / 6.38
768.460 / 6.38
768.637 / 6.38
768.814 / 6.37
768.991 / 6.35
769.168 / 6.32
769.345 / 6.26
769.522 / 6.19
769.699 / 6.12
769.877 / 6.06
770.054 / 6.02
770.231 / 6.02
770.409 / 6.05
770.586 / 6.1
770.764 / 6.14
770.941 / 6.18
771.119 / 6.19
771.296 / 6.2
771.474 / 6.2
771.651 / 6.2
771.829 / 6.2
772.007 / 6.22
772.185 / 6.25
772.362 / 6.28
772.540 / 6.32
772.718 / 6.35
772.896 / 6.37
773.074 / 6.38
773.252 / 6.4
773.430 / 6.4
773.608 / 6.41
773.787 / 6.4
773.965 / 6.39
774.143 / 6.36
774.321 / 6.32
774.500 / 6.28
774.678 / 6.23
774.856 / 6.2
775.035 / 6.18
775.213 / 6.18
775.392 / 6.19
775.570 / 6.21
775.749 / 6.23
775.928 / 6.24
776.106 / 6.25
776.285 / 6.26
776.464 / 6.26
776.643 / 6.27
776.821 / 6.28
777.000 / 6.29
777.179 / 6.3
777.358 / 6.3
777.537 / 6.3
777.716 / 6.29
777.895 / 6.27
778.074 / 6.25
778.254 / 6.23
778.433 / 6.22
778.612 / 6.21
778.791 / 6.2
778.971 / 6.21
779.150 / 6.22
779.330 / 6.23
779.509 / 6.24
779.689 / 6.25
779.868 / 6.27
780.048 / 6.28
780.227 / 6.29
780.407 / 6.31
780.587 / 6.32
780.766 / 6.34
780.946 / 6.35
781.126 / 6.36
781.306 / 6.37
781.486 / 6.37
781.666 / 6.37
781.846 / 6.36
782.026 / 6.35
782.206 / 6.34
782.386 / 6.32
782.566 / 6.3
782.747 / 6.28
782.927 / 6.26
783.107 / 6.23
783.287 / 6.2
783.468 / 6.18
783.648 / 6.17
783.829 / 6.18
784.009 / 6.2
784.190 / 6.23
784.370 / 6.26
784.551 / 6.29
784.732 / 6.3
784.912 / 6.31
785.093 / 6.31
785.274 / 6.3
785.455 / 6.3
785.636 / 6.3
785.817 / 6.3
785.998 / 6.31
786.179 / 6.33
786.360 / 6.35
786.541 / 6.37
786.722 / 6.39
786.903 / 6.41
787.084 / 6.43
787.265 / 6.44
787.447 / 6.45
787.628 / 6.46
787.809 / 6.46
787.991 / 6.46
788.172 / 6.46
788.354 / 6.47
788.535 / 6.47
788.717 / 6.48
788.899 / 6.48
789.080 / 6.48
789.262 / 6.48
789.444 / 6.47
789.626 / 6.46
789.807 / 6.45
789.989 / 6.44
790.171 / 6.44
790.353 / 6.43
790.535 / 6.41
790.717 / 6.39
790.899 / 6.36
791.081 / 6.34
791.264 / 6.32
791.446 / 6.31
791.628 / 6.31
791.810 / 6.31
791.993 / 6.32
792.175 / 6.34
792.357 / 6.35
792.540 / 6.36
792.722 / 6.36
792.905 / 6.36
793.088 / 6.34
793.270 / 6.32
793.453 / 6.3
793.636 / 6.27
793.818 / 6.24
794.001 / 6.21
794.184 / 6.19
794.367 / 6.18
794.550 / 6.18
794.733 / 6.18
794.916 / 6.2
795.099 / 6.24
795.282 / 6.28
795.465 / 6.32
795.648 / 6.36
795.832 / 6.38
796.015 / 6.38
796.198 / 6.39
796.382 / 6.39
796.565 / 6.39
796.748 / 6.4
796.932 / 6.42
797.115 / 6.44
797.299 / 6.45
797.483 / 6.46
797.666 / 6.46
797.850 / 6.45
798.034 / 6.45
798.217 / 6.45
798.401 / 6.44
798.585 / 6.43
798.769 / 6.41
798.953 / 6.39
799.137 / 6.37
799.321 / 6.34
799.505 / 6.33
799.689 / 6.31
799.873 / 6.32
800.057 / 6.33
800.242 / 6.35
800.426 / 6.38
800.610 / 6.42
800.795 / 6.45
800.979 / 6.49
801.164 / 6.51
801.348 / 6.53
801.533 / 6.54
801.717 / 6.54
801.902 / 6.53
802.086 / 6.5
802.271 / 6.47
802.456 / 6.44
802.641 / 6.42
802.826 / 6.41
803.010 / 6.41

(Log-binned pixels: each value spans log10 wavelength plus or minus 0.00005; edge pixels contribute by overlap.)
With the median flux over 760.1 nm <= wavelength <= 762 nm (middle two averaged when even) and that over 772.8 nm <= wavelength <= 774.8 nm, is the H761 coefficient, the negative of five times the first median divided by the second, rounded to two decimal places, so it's -5.17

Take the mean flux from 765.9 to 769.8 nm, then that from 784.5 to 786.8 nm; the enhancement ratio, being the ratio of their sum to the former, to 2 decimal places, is 2.02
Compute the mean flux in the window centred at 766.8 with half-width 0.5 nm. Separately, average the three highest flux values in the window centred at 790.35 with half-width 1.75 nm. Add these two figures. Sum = 12.4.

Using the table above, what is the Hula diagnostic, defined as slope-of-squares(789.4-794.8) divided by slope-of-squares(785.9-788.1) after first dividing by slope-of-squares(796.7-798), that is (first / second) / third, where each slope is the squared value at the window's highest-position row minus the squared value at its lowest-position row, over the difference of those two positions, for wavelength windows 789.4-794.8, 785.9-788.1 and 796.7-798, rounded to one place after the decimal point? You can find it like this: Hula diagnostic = -1.2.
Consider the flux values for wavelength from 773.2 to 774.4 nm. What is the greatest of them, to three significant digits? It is 6.41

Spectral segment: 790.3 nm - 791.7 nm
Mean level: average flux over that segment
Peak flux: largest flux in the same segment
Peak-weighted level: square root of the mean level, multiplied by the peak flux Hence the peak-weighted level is 16.2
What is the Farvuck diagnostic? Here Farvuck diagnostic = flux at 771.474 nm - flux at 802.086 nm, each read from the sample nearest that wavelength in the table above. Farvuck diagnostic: -0.30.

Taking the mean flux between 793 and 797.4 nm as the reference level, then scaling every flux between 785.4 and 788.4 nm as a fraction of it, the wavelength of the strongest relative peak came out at 788.354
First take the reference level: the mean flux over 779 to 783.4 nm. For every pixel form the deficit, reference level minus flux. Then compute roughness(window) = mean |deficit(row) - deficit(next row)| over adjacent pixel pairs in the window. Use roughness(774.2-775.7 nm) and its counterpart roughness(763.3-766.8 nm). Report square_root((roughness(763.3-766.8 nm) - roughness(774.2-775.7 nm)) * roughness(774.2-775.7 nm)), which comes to 0.0182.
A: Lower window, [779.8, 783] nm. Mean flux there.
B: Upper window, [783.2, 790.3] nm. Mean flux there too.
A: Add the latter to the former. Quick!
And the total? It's 12.7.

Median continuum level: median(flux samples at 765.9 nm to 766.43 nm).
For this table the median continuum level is 5.98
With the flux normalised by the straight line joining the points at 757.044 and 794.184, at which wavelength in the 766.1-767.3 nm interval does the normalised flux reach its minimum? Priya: 766.692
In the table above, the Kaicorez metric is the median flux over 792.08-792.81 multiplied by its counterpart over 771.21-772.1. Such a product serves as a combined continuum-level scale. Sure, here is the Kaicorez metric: 39.4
